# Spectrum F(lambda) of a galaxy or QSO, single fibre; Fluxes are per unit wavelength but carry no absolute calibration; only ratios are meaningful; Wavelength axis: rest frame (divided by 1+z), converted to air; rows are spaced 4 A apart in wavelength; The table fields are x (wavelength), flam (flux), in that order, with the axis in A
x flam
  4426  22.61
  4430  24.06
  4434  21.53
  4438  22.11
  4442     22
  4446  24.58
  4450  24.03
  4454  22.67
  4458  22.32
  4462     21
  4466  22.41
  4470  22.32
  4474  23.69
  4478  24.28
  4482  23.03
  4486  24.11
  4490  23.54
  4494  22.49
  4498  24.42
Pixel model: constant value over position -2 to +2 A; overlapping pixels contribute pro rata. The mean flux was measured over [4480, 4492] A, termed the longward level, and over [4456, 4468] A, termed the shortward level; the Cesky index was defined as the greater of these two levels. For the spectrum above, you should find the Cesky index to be 23.6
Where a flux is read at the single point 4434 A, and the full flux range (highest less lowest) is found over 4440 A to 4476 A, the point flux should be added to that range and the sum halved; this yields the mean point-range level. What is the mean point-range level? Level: 12.6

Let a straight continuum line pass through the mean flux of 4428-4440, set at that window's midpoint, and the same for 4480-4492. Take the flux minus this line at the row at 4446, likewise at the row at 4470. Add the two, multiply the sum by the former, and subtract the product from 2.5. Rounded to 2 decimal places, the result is 0.98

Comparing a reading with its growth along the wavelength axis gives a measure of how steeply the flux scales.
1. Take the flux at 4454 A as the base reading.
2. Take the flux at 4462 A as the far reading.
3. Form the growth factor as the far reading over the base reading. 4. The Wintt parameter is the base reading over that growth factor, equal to 24.5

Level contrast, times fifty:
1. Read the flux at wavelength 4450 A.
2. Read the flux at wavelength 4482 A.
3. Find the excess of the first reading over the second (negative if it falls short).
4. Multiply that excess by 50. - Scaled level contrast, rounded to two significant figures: 50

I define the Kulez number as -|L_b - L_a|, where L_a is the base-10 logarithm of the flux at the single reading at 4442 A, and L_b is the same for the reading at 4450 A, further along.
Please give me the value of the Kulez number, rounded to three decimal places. -0.038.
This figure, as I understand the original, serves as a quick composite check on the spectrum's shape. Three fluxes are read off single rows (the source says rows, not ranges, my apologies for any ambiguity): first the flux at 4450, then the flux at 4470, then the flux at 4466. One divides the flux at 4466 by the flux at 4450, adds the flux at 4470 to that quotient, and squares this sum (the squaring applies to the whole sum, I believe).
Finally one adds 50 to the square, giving 591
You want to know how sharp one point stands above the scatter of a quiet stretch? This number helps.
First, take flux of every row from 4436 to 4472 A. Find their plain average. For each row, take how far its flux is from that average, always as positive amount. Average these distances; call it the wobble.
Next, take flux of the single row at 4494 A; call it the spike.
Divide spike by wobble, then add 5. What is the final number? 34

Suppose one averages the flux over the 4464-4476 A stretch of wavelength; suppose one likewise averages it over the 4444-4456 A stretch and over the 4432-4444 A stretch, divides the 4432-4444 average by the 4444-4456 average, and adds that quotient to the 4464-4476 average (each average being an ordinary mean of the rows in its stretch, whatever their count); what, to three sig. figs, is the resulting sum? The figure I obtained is 23.7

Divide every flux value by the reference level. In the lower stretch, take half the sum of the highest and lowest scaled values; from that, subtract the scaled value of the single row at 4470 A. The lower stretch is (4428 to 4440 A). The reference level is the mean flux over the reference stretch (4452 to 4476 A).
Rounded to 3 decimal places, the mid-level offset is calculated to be 0.021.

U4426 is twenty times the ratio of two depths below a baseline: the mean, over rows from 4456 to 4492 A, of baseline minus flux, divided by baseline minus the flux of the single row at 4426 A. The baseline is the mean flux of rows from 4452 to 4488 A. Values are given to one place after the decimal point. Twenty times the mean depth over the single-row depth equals -7.4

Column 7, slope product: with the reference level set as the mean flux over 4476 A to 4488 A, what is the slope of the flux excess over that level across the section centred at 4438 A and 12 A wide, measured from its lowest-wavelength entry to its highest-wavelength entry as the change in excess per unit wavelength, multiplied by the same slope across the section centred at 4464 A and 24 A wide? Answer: 0.0030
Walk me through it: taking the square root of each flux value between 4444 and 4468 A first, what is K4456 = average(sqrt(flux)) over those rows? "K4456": 4.78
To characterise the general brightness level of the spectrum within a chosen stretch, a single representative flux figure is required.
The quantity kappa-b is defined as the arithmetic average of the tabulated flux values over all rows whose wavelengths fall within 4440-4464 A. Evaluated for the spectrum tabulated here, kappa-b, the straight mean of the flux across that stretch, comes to 22.8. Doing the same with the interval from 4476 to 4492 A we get 23.7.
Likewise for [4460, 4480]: 22.7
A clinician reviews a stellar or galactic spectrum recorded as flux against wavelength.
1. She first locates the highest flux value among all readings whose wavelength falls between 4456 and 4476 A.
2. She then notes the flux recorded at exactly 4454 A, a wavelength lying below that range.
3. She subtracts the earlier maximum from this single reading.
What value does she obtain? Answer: -1.0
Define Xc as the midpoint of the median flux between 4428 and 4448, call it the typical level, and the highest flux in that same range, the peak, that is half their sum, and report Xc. 23.3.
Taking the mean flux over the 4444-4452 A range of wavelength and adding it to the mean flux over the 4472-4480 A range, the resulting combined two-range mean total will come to 48.3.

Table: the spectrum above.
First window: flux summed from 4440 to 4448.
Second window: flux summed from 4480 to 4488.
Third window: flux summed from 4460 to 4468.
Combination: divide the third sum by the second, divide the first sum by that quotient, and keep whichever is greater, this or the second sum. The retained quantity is 50.6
